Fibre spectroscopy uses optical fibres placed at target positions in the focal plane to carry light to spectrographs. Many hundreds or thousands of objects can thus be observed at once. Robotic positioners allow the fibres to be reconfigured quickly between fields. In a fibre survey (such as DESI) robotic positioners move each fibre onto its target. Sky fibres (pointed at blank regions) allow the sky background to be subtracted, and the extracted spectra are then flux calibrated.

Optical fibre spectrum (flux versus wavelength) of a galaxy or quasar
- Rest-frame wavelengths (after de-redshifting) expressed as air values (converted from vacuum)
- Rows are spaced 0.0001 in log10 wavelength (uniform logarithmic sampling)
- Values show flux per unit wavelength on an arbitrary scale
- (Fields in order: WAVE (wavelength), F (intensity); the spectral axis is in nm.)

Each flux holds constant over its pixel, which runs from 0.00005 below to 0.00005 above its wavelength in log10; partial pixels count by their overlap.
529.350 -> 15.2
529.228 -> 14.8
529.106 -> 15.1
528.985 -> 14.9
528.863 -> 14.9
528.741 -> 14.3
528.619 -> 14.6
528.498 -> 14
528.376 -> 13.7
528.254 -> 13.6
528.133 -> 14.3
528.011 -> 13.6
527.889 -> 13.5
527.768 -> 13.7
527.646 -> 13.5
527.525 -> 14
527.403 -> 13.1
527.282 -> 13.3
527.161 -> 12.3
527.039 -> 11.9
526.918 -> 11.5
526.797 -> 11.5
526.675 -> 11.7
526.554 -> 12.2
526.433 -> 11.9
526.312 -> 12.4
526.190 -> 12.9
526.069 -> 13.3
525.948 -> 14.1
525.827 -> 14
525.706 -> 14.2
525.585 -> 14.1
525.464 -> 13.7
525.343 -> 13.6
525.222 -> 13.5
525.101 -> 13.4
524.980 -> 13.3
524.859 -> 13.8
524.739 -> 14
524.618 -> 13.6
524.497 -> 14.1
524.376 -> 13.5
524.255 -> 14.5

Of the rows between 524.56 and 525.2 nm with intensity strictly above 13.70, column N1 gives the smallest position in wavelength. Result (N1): 524.739 nm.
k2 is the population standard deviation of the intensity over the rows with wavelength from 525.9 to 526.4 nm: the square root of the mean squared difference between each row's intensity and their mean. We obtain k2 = 0.622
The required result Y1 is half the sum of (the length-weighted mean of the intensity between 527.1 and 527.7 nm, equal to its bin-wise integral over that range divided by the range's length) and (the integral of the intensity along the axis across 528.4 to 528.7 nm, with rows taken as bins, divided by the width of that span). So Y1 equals 13.7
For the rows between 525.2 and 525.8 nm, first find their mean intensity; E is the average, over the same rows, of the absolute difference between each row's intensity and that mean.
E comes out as 0.26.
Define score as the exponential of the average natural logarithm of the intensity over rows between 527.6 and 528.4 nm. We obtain 13.7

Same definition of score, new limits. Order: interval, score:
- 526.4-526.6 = 12.0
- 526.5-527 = 11.7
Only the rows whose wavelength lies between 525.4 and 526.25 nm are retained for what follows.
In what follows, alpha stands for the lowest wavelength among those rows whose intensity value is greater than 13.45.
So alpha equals 525.464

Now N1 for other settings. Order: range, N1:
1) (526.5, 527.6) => 527.525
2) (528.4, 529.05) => 528.498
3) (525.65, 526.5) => 525.706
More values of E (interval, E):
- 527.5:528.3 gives 0.23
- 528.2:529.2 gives 0.49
